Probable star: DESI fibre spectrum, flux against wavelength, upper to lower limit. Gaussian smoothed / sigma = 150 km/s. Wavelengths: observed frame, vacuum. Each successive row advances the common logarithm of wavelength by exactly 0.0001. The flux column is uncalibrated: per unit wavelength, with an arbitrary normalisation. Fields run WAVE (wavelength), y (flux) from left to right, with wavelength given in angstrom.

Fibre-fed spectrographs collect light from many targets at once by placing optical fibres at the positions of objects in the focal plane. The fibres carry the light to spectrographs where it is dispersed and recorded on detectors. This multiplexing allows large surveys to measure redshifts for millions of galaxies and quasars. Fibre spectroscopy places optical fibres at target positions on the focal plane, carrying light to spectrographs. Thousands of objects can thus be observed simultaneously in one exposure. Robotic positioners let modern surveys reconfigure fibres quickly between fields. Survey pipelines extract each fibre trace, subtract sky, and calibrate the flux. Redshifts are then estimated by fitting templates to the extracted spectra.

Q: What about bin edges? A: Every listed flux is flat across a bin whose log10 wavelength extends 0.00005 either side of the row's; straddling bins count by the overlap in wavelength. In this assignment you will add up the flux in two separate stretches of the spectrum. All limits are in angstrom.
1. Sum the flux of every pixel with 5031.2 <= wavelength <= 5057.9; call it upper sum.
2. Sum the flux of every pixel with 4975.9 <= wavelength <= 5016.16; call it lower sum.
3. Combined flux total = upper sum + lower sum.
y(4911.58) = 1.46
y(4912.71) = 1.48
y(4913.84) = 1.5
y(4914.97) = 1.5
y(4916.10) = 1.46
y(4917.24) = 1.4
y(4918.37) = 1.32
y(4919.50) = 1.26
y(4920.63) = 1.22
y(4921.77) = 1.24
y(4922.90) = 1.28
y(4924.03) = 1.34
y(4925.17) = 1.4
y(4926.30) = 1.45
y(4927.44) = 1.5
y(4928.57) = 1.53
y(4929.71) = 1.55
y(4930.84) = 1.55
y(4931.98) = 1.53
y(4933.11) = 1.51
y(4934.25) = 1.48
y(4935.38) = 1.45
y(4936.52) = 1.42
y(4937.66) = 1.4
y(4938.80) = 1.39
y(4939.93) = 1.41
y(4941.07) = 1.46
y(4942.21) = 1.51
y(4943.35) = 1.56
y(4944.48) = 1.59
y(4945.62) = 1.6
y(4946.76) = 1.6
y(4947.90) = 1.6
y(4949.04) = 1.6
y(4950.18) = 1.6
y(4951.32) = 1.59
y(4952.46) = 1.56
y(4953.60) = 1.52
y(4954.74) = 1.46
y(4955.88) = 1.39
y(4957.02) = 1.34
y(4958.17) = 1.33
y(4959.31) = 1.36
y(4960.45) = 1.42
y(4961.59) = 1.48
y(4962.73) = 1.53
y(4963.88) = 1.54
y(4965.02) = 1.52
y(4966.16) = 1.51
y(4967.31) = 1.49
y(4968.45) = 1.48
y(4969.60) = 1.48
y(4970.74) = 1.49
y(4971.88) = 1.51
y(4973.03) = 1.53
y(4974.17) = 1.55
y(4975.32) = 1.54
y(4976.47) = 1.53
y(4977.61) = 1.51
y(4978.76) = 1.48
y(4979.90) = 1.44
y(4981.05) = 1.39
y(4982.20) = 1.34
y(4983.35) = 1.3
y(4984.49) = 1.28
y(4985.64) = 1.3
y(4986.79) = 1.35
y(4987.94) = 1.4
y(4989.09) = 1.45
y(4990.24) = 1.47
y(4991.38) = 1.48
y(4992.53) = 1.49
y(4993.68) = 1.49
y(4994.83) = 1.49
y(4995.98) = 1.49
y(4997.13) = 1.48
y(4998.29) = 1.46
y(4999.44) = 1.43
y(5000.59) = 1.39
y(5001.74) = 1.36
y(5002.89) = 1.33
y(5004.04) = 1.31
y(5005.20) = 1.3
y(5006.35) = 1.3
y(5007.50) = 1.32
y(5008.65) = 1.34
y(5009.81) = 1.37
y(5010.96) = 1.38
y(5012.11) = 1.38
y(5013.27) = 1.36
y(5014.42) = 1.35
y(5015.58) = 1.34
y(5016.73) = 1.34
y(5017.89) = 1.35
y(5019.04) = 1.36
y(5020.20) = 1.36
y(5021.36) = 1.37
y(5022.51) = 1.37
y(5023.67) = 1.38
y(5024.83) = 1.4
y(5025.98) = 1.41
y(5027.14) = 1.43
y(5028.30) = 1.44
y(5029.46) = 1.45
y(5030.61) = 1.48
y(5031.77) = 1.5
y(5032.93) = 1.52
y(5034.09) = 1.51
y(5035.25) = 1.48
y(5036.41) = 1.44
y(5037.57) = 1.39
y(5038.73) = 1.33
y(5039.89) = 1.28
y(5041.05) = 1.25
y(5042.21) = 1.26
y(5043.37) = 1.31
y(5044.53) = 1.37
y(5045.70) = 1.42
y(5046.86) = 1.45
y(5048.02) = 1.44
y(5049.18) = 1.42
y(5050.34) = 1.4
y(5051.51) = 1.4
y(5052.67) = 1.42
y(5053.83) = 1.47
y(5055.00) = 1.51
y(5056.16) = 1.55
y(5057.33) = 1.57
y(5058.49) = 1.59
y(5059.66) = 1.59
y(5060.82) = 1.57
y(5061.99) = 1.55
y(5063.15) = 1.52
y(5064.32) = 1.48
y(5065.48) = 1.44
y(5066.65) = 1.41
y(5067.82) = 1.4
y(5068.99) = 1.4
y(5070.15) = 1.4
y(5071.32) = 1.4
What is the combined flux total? 82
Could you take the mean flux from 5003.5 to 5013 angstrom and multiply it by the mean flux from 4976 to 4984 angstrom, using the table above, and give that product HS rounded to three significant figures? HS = 1.91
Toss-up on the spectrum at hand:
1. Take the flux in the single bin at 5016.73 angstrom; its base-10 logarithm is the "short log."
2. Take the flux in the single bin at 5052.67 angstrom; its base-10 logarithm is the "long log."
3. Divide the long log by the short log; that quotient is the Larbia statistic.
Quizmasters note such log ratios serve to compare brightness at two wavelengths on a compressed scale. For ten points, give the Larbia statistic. 1.20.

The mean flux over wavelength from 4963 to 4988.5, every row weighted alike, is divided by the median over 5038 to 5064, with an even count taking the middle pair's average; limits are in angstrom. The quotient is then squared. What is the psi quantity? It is 1.03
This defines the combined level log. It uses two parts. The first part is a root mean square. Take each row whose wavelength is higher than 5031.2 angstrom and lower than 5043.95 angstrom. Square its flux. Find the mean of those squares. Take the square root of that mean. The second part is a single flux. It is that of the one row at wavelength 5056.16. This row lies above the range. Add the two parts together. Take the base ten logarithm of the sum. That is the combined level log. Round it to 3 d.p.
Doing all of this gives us 0.469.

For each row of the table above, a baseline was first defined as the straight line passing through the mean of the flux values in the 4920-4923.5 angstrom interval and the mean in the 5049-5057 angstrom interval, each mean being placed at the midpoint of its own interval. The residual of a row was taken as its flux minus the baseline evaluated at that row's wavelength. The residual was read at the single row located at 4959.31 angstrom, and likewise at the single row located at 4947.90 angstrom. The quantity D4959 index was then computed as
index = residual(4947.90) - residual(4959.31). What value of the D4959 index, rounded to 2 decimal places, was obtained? 0.26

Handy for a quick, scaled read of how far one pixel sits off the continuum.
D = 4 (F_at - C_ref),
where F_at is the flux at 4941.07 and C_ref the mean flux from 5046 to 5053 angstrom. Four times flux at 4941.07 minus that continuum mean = 0.15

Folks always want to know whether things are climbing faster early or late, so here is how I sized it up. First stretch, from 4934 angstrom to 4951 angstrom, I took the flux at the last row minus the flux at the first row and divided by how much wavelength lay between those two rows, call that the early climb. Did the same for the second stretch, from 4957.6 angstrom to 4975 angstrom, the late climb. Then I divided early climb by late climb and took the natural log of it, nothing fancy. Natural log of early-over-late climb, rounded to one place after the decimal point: -0.6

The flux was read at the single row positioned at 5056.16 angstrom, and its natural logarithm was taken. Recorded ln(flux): 0.44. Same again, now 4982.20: 0.29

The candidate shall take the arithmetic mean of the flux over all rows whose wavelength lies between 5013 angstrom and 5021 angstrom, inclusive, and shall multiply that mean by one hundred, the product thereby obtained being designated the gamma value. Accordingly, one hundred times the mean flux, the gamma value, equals 135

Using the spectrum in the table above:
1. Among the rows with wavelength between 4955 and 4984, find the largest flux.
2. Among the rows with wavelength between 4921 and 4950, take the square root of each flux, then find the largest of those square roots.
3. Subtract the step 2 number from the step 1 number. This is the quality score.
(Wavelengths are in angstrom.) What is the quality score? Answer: 0.29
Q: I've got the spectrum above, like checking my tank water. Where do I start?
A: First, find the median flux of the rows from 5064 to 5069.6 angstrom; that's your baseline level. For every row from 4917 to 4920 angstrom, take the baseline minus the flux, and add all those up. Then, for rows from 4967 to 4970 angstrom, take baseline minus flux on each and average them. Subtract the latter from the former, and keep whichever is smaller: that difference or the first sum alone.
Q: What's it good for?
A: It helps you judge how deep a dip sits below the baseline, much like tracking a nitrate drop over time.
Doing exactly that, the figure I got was 0.25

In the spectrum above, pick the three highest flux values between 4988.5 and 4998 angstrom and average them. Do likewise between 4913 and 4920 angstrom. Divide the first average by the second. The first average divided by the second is 1.00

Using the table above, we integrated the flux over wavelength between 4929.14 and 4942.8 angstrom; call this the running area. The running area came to 20.1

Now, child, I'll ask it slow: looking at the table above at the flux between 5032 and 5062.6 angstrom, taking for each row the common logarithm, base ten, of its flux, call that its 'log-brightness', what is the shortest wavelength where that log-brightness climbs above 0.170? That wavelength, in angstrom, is 5032.93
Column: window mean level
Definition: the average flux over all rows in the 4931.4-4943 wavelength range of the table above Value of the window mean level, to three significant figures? 1.46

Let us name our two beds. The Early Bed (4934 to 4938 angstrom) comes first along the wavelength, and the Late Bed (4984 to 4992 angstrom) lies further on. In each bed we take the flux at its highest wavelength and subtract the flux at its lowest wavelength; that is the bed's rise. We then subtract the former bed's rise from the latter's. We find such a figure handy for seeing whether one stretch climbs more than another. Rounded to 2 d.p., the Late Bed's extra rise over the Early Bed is 0.28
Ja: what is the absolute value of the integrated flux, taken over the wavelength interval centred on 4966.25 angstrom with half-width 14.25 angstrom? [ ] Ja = 42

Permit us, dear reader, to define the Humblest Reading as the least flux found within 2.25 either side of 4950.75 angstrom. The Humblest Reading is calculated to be 1.56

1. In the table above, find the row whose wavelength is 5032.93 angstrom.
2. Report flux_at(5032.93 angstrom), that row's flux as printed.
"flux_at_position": 1.52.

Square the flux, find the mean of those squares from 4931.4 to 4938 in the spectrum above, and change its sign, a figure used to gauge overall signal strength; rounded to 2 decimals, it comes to -2.15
